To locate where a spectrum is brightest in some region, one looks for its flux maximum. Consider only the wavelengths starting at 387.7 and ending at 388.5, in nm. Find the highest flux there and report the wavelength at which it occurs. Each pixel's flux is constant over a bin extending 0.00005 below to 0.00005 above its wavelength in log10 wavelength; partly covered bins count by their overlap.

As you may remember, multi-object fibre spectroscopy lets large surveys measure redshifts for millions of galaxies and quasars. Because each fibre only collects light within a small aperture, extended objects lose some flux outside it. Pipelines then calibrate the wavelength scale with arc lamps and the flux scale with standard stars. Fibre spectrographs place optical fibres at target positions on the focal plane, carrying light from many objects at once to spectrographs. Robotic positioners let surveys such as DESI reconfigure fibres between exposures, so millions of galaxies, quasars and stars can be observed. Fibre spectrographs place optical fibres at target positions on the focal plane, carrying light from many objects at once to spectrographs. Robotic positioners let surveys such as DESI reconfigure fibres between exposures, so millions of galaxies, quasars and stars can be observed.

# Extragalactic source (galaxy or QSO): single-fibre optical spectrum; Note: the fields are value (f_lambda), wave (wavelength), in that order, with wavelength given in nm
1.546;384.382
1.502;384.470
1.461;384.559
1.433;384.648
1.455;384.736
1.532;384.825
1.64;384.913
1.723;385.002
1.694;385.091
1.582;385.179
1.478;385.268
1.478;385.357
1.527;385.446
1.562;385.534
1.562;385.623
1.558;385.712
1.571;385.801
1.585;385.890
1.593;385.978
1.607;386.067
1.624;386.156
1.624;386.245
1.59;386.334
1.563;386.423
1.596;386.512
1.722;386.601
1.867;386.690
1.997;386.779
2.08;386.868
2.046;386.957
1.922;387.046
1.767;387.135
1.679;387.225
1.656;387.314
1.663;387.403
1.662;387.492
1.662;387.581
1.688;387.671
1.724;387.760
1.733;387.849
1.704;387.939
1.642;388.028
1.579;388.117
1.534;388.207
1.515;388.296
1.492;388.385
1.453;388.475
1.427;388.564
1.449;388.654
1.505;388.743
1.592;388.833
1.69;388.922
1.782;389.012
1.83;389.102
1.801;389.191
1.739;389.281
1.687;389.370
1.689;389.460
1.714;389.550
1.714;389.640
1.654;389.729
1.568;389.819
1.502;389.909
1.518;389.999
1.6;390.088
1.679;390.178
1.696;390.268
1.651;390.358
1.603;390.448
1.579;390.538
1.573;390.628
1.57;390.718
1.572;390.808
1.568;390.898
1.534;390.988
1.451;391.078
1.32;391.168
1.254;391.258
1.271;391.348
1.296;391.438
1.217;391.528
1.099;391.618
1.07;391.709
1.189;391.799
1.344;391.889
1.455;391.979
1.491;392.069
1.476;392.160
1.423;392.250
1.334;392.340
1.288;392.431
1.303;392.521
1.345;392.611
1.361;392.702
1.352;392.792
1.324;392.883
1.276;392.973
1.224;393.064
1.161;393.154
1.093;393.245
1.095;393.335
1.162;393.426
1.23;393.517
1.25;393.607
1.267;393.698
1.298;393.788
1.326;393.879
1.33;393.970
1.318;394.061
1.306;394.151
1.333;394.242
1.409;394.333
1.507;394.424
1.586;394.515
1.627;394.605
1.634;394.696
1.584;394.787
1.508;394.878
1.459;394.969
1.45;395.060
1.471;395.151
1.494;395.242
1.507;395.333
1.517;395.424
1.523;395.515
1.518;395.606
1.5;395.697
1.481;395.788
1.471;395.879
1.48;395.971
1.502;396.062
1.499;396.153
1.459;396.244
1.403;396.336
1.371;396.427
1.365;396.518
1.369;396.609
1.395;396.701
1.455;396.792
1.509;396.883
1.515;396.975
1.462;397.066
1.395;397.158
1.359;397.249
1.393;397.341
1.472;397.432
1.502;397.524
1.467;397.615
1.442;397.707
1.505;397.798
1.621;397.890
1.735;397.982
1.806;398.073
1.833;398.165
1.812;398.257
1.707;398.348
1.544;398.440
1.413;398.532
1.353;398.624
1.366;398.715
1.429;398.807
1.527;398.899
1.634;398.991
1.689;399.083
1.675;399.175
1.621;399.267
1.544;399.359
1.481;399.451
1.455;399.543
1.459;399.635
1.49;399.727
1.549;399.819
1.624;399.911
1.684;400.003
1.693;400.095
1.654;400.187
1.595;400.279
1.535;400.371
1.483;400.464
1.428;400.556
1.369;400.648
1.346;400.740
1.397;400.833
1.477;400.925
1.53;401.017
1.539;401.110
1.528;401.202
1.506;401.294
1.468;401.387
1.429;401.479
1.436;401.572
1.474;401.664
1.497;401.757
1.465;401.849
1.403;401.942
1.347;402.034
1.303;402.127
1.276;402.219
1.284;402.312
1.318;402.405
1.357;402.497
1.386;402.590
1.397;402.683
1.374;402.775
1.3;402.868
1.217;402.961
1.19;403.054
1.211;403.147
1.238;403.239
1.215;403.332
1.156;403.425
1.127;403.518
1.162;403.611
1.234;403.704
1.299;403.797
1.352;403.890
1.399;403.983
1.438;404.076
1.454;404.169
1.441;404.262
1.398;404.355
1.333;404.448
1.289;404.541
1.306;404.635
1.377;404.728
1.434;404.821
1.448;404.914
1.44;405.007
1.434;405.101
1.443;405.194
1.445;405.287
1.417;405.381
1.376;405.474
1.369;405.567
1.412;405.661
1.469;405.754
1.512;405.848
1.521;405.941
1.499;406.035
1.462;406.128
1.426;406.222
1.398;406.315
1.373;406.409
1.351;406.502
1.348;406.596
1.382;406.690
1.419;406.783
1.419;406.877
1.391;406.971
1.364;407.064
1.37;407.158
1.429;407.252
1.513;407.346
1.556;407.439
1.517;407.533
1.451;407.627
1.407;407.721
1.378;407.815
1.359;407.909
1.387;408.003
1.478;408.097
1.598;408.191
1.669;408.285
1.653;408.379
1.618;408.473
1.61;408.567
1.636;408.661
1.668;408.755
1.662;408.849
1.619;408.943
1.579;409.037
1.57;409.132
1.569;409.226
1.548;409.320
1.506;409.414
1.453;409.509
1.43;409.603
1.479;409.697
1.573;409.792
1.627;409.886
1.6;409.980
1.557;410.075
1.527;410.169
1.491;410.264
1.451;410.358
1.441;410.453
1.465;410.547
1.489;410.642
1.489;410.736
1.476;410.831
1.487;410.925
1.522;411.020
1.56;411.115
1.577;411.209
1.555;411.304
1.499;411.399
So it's 387.849 nm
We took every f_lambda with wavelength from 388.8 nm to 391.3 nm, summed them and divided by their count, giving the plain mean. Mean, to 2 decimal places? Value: 1.61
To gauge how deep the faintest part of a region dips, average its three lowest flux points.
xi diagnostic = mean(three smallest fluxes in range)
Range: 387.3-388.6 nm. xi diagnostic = 1.46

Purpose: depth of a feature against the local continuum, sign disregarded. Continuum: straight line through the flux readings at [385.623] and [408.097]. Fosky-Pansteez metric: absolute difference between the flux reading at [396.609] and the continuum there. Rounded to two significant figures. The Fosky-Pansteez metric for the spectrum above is 0.15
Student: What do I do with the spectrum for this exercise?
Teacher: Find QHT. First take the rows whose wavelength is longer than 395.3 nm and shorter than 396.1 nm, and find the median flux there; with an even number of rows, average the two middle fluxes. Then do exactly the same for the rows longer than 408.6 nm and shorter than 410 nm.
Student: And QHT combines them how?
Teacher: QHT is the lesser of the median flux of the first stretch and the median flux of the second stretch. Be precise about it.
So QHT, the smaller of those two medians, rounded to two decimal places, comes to 1.50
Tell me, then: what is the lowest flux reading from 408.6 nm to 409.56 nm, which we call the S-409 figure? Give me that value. 1.453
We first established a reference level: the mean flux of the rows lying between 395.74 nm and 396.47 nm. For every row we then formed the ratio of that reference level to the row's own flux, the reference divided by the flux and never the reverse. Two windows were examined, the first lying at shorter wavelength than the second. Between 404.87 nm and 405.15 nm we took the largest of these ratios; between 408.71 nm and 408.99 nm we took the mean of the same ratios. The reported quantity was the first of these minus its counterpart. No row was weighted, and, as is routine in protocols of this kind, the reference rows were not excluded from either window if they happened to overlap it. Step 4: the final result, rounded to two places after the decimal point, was 0.13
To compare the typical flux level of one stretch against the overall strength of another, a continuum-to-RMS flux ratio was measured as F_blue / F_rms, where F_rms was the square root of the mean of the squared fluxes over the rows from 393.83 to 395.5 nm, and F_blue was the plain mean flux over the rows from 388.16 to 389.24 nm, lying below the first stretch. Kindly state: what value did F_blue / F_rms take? 1.08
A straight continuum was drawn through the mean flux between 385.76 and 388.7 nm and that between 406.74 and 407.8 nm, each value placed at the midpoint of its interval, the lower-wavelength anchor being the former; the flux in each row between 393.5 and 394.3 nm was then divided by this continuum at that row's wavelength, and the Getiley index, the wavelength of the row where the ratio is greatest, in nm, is 394.242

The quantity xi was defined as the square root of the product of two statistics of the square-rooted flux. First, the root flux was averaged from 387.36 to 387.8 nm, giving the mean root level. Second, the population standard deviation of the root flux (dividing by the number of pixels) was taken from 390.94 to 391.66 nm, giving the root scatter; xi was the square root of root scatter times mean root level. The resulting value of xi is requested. 0.267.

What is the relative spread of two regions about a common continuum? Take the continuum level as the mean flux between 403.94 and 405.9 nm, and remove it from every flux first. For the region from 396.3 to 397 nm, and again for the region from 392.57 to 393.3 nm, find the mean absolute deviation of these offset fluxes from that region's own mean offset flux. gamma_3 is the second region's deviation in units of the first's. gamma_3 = 1.5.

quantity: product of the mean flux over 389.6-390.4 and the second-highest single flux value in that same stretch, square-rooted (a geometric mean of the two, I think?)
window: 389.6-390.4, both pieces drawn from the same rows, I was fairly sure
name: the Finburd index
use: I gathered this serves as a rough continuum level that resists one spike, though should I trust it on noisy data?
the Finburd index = 1.66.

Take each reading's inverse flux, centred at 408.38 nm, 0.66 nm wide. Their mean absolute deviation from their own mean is 0.02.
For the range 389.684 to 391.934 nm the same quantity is 0.09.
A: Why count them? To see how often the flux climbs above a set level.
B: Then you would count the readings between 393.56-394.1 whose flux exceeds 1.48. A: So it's 0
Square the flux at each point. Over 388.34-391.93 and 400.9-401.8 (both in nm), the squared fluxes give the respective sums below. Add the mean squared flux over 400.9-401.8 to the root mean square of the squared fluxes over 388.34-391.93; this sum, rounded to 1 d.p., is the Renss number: 4.6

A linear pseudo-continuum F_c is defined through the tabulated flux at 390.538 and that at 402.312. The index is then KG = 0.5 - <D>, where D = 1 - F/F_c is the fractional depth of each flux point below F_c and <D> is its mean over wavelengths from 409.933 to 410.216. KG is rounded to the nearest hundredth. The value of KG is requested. 0.93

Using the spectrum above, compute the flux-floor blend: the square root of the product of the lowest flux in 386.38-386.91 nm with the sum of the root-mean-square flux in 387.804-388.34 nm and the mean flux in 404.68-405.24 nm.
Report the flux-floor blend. 2.18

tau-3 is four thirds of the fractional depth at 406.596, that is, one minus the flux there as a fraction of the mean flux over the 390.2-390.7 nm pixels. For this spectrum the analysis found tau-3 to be 0.22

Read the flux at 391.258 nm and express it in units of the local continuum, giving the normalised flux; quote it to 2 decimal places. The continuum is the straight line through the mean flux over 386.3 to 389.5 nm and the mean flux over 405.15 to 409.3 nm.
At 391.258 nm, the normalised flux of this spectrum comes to 0.76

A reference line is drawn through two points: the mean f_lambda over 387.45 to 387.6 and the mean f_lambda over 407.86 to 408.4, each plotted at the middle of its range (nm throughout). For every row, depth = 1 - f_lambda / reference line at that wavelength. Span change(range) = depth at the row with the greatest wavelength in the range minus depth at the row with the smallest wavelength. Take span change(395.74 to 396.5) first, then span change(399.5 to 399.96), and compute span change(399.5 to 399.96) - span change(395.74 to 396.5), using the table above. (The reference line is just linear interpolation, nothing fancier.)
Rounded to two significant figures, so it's -0.17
